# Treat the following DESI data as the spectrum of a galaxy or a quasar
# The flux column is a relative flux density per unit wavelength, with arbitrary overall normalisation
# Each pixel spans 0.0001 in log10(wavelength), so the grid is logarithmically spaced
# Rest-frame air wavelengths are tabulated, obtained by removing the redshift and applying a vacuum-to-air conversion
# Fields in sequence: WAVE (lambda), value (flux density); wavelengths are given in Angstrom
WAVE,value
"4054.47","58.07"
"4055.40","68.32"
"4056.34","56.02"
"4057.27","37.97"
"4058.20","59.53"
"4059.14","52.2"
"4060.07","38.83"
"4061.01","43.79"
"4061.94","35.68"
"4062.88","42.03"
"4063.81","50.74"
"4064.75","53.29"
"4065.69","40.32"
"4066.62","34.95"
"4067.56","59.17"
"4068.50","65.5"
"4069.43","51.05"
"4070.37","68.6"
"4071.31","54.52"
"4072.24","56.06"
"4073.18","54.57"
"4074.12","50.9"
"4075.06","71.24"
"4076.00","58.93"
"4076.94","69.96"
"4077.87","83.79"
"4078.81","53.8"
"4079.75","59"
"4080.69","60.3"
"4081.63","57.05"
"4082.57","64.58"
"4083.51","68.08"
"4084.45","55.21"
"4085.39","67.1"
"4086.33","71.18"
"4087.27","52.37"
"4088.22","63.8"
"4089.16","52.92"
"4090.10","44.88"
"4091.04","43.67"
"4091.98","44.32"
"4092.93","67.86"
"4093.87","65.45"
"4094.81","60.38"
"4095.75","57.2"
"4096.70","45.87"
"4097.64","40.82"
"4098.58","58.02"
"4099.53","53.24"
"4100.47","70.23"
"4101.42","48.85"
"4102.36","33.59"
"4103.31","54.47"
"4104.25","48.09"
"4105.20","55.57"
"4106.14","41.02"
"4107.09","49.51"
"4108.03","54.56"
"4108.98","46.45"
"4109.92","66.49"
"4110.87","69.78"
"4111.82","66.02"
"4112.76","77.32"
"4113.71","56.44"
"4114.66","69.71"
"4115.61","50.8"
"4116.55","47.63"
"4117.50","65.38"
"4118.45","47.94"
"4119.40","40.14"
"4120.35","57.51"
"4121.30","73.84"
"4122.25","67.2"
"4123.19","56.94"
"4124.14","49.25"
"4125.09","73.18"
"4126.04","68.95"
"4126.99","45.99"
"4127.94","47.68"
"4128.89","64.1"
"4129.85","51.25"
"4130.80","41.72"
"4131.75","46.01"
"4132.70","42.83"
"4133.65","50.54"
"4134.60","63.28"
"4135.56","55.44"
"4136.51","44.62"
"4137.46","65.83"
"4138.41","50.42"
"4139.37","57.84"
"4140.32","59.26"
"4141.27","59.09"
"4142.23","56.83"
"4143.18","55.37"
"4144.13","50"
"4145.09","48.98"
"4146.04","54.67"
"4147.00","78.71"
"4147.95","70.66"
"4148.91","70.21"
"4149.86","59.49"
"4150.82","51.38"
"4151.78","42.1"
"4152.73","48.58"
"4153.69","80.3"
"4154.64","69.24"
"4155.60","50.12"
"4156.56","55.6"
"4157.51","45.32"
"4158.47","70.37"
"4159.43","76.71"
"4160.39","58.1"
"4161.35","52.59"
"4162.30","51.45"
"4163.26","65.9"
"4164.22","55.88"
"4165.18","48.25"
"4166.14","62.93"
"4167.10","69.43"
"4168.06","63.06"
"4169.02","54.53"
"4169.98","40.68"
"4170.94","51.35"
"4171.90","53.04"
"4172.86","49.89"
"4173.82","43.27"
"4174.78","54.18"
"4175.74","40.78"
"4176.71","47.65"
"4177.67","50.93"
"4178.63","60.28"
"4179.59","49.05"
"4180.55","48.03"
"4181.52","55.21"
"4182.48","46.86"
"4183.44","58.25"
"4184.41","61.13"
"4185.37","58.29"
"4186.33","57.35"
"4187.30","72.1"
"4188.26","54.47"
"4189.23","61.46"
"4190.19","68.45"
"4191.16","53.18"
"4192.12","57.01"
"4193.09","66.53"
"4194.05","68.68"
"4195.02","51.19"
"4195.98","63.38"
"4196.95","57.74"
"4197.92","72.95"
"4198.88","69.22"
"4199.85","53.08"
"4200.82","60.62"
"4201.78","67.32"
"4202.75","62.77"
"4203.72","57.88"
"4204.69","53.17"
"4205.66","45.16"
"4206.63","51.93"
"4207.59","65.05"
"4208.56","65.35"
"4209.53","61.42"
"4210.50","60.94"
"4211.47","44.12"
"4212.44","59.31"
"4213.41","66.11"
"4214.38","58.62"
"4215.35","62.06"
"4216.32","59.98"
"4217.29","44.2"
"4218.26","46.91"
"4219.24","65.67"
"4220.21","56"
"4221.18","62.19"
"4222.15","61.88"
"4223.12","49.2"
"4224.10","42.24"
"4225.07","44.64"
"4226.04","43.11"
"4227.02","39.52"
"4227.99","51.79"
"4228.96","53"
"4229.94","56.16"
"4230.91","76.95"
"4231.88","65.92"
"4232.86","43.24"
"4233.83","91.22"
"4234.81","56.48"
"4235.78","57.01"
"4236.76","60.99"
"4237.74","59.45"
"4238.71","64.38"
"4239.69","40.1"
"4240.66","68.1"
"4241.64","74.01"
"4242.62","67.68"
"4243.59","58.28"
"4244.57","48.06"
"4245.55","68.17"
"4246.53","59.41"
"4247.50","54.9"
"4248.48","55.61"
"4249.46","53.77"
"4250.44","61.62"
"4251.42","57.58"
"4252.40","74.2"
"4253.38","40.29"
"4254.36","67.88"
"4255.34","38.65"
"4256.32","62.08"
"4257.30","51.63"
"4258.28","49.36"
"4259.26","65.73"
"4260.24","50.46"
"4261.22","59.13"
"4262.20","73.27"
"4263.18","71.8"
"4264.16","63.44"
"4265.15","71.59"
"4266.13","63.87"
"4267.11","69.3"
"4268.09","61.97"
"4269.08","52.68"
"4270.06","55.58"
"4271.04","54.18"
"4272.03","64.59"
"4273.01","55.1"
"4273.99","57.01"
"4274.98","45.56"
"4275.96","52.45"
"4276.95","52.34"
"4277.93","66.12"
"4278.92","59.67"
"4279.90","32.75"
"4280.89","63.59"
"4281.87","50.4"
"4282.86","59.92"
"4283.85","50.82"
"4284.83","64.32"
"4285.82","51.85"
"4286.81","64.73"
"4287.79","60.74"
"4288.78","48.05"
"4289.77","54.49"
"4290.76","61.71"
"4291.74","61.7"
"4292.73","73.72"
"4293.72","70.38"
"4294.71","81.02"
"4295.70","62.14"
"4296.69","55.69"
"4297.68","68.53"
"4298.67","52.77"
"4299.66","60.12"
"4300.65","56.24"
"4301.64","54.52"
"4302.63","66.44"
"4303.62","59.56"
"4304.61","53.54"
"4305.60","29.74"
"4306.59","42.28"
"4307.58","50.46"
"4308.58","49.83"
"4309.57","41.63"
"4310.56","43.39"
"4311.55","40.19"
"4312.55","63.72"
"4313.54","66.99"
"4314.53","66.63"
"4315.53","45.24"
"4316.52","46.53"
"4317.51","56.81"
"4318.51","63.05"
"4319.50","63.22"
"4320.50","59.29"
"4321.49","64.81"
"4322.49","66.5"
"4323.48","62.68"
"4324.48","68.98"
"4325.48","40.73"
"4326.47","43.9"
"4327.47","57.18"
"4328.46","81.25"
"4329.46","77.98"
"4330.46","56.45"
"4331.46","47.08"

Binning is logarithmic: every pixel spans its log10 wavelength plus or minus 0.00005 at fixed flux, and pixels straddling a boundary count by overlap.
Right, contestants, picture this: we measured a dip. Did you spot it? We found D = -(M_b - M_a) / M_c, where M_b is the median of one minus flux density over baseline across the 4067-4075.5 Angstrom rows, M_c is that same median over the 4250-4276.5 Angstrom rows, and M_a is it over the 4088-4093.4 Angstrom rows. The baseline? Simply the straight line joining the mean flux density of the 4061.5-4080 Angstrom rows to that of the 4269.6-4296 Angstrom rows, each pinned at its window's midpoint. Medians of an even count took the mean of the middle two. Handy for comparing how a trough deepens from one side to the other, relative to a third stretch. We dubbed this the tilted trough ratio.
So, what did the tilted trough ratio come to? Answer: -7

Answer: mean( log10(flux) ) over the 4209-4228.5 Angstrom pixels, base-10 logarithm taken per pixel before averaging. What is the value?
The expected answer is 1.73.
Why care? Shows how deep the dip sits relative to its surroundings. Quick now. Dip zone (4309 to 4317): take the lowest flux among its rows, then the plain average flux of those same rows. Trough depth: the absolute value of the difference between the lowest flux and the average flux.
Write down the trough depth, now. 12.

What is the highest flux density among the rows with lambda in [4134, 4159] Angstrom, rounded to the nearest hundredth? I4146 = 80.30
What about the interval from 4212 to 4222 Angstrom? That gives 66.11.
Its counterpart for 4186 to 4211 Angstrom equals 72.95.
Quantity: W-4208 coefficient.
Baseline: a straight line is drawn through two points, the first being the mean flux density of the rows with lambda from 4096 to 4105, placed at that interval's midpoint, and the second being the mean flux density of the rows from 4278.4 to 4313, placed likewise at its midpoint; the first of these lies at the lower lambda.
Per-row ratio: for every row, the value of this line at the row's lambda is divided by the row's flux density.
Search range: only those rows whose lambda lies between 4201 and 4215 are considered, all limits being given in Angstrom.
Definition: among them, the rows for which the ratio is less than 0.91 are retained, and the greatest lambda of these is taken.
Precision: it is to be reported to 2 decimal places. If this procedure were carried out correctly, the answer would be 4213.41 Angstrom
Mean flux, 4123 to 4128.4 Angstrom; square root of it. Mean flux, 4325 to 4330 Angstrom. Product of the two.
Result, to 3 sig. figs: 455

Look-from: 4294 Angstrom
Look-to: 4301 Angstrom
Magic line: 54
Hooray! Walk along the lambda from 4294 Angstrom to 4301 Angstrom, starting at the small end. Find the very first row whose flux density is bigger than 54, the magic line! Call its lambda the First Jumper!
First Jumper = 4294.71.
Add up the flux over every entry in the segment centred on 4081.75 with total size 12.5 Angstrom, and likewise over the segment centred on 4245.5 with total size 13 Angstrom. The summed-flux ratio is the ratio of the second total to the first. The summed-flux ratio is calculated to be 0.93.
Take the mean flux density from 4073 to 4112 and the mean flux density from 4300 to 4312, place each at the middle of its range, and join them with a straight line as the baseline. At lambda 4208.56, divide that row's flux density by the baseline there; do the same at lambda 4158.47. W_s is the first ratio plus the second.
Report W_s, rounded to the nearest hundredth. 2.53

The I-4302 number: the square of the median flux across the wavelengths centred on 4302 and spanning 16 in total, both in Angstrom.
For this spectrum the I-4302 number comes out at 3037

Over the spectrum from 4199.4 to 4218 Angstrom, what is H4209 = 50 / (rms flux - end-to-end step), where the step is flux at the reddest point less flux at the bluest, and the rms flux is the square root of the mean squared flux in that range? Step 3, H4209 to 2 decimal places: 0.74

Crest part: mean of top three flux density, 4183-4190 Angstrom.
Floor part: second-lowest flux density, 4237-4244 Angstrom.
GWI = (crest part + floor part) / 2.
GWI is 62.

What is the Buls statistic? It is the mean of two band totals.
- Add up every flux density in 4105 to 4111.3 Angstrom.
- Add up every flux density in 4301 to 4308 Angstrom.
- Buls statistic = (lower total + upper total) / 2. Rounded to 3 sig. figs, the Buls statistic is 370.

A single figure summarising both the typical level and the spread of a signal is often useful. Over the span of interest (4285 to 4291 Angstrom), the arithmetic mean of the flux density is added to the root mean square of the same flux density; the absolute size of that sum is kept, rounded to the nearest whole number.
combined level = 114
